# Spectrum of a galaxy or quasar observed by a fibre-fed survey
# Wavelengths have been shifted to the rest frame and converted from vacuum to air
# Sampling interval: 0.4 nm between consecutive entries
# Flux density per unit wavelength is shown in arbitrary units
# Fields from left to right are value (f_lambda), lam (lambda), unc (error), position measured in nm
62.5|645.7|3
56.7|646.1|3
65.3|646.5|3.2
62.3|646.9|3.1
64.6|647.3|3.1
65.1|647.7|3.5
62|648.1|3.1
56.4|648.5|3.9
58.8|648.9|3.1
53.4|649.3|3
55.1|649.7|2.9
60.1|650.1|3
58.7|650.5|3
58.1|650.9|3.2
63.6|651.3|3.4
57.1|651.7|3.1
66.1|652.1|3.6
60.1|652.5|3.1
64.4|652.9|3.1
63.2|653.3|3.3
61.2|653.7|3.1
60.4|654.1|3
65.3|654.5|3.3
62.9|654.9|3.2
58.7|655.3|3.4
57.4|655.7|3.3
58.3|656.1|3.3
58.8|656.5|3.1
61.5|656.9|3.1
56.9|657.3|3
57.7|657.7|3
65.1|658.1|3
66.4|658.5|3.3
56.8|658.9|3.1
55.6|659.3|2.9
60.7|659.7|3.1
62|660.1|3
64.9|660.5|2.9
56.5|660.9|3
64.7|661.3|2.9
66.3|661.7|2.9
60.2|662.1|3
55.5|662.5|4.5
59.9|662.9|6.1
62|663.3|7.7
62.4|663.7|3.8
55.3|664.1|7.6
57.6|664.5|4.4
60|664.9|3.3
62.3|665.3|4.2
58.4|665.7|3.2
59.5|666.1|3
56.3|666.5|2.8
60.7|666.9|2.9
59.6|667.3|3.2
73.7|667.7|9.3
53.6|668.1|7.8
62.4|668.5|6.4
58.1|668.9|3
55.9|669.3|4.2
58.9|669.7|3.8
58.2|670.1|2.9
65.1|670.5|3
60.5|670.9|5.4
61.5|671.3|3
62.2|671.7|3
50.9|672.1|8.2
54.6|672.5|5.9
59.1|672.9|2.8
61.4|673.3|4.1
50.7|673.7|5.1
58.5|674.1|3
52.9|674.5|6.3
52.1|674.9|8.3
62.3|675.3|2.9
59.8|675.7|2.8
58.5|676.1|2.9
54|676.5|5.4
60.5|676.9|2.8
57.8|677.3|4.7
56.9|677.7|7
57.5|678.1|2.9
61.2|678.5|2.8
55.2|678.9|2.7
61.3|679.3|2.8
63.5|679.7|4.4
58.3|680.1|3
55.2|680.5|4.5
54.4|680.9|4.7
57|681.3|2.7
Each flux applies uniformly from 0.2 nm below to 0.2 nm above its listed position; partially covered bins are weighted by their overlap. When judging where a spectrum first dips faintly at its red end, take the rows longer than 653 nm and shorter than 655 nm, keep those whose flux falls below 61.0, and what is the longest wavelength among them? 654.1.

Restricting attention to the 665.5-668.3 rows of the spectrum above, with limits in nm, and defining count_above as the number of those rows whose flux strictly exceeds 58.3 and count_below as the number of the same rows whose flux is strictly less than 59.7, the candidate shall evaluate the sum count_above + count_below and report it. 10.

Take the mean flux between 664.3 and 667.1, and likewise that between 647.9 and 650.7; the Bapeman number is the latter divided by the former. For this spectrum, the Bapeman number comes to 0.975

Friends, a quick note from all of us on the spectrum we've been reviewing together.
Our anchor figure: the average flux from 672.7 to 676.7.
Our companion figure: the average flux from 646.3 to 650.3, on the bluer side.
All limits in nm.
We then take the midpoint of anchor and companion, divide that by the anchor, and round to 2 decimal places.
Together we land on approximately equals 1.03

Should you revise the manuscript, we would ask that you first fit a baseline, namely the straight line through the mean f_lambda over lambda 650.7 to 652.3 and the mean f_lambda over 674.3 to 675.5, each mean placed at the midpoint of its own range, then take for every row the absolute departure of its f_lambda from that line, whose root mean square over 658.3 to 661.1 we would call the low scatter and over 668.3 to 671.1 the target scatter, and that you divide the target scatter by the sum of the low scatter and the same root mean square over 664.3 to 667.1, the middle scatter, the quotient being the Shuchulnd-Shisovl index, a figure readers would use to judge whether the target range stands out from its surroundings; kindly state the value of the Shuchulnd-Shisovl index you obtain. 0.64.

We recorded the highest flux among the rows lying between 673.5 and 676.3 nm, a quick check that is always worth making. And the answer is 62.3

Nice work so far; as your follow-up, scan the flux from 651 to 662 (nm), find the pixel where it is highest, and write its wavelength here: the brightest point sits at 658.5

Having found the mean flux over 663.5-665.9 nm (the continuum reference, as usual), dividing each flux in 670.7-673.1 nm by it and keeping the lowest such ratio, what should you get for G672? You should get 0.86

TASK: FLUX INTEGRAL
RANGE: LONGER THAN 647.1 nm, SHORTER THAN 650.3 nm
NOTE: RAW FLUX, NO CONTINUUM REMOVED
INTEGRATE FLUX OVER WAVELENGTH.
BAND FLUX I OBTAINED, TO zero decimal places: 190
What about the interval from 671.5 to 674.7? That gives 180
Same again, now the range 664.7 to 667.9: 196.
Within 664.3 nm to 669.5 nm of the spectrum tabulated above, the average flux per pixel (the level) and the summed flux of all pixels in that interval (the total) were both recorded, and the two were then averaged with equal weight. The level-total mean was 419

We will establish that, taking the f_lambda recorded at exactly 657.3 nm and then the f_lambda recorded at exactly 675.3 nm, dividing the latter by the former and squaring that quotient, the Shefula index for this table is 1.20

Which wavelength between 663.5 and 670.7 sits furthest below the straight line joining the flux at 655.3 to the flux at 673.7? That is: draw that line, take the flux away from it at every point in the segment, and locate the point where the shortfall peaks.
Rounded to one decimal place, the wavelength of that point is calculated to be 664.1 nm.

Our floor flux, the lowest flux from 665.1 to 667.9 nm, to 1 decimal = 56.3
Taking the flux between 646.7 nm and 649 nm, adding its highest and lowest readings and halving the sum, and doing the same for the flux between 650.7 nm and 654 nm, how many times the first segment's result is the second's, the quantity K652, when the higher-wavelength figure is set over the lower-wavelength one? 1.01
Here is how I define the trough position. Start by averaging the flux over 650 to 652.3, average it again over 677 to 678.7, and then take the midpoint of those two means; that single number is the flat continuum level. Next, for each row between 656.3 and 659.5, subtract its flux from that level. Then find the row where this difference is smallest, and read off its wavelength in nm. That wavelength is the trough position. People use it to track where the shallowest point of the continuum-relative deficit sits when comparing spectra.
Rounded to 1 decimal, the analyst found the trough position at 658.5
